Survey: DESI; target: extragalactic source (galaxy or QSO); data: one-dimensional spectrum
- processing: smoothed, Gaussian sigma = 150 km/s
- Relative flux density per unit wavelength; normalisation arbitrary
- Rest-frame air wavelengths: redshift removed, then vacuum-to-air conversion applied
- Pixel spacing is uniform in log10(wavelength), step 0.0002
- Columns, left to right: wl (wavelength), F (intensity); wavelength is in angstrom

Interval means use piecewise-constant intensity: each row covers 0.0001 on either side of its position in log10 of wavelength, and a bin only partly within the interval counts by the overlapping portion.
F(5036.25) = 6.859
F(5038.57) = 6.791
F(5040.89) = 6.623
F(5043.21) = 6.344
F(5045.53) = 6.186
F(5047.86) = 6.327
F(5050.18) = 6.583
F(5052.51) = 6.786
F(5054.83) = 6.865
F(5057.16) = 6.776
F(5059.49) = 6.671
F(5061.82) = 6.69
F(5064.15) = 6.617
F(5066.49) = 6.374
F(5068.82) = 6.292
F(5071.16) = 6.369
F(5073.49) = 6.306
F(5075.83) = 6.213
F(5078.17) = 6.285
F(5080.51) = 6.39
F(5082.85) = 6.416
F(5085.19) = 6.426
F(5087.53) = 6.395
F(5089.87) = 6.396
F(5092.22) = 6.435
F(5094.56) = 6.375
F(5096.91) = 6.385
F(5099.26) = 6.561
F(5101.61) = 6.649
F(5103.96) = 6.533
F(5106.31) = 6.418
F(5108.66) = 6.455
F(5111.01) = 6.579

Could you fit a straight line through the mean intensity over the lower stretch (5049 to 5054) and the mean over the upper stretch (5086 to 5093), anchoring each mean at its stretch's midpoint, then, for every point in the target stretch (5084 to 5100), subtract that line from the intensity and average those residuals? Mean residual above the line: 0.0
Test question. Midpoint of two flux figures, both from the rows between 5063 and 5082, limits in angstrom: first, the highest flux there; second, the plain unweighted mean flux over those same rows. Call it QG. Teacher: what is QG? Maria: 6.49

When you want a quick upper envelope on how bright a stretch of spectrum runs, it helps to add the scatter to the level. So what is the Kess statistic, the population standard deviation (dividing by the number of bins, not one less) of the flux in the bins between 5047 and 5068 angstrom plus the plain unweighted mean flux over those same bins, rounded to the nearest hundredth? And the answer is 6.80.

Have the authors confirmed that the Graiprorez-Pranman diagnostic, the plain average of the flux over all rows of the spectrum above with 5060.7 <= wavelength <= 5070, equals 6.49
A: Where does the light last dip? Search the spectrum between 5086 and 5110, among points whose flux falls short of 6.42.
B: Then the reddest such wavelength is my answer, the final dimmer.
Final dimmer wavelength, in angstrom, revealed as 5106.31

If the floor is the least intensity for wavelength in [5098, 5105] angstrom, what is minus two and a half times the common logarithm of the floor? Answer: -2.04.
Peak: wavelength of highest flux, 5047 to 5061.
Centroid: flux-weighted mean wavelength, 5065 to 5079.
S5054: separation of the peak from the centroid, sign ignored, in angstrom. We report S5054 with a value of 17.5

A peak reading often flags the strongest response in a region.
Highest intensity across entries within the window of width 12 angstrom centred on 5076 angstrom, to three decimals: 6.390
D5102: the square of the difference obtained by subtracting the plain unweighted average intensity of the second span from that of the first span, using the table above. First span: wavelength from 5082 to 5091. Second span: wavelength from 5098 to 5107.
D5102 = 0.017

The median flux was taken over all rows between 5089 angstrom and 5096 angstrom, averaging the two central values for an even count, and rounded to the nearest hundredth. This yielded 6.40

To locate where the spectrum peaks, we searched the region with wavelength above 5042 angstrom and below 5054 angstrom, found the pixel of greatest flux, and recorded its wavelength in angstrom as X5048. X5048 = 5052.51 angstrom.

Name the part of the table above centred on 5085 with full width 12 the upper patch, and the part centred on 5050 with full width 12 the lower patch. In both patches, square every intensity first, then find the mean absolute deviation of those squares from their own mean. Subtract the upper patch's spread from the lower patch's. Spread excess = 2.9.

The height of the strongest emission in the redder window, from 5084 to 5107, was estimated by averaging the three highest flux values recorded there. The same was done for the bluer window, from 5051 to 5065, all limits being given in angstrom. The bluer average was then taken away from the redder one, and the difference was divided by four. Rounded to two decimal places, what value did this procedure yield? -0.06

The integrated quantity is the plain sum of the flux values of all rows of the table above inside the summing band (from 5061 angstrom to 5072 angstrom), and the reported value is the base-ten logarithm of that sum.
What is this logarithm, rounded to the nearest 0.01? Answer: 1.51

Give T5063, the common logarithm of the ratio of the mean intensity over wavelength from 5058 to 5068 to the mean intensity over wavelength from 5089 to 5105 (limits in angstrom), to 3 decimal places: 0.007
